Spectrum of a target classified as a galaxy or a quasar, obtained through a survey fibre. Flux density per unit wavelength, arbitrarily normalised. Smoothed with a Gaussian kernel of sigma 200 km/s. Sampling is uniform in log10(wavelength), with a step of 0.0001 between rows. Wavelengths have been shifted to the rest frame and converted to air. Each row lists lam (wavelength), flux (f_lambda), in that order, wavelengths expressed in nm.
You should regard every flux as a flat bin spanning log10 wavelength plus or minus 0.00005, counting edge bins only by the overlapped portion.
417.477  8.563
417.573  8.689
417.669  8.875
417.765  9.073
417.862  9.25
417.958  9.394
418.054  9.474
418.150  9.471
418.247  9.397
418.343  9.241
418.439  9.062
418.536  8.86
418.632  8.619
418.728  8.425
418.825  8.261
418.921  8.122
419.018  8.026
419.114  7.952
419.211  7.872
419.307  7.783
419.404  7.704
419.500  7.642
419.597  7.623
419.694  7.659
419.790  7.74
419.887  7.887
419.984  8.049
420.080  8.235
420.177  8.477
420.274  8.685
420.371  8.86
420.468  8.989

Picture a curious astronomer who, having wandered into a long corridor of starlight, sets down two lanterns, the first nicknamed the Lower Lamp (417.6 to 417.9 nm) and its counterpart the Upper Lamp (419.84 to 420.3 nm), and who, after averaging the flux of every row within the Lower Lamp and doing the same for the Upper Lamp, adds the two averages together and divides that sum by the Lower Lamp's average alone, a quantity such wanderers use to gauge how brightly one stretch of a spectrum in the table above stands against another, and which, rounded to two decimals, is 1.91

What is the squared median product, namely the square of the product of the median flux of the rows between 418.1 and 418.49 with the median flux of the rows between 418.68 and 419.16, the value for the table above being 5729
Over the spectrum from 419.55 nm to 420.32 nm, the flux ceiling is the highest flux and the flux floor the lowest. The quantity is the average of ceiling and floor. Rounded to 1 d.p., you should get 8.2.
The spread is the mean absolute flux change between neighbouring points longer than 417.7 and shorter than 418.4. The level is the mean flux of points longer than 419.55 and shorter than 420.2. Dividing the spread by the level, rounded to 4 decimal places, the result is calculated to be 0.0133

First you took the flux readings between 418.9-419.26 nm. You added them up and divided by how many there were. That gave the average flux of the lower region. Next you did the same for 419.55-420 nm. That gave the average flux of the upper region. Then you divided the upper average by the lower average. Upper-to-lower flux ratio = 0.97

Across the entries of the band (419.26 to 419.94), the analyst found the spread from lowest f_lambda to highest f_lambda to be 0.26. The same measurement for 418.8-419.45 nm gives 0.56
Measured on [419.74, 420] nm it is 0.31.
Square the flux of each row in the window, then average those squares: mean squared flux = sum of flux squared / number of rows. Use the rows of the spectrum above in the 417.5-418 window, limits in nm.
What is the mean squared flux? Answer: 82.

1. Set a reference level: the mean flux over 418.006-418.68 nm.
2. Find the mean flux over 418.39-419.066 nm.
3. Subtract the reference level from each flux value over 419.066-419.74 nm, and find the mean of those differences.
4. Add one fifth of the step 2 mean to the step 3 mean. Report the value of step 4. 0.28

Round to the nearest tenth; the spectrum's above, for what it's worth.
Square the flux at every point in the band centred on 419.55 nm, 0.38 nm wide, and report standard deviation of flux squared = 0.5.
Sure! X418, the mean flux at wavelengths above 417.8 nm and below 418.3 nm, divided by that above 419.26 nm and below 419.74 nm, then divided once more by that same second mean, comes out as 0.159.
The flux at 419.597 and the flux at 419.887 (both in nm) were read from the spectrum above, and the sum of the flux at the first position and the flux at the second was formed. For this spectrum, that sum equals 15.5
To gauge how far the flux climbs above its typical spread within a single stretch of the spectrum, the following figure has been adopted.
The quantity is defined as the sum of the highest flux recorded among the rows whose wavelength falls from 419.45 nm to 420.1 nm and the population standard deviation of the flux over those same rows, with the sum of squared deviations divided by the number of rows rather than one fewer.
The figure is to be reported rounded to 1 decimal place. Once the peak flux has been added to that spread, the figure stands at 8.5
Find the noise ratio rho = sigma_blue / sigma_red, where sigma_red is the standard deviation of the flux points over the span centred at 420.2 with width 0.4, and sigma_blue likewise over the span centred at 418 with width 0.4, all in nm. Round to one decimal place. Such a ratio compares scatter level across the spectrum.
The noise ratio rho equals 0.4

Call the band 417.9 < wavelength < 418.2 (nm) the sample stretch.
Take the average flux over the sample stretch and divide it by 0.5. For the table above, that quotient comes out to 18.9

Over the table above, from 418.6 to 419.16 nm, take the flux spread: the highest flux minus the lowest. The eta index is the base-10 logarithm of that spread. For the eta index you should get -0.18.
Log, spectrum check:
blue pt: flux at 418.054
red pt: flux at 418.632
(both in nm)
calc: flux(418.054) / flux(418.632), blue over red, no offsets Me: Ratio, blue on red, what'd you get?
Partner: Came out 1.10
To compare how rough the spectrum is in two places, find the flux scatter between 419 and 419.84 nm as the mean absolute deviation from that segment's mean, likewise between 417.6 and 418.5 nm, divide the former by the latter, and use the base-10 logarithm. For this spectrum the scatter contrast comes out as -0.15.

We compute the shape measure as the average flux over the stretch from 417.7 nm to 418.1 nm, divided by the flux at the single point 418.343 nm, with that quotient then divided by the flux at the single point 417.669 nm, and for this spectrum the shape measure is 0.113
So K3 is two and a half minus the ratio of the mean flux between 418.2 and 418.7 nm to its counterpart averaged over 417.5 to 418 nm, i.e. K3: 1.50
